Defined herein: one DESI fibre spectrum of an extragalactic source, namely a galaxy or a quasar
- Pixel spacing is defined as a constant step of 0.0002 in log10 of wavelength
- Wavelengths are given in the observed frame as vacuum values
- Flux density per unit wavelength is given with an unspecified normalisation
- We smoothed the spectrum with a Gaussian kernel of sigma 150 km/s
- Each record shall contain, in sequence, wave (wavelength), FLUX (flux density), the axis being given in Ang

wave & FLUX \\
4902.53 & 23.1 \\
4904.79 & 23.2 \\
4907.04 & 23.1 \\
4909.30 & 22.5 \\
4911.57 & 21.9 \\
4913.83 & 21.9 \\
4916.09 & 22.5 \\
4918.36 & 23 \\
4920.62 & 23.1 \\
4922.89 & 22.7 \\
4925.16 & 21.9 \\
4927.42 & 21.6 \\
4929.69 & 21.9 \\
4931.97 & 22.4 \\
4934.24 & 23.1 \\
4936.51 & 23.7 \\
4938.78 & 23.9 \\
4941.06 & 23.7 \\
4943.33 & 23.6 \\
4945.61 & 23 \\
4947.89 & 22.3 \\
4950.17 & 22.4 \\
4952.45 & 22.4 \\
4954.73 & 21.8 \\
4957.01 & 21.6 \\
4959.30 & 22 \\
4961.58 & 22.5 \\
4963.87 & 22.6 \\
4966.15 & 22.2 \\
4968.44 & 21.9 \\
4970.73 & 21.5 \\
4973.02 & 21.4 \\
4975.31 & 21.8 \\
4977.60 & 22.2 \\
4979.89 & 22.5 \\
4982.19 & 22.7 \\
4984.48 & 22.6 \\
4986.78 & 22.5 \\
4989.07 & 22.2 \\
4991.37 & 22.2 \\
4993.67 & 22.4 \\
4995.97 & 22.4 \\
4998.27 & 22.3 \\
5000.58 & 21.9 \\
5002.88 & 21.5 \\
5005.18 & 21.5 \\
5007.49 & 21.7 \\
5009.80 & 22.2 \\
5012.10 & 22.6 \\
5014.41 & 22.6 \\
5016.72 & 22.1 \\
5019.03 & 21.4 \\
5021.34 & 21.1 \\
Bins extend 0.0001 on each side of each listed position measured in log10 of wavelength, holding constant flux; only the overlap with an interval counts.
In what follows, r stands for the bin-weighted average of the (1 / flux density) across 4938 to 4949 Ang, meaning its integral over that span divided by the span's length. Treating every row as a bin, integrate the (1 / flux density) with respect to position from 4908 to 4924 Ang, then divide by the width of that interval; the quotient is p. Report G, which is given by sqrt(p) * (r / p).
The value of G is 0.204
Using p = 0.0444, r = 0.0430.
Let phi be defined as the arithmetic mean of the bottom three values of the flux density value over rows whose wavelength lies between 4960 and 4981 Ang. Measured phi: 21.6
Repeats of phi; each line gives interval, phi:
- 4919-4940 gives 21.8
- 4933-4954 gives 22.4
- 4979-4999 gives 22.2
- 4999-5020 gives 21.5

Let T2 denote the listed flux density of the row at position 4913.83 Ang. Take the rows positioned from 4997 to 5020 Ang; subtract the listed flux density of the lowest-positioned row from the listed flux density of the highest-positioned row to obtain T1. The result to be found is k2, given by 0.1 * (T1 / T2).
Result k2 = -0.004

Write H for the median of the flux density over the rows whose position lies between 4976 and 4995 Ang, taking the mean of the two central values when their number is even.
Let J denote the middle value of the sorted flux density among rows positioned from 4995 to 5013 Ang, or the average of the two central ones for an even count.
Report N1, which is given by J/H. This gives 0.98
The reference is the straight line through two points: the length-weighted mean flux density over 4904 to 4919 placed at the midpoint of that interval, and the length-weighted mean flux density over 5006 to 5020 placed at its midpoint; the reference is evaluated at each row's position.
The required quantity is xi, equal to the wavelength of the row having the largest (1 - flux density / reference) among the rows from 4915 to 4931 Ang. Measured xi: 4927.42 Ang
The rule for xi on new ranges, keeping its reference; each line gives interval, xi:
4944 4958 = 4957.01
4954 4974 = 4973.02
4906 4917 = 4911.57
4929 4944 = 4929.69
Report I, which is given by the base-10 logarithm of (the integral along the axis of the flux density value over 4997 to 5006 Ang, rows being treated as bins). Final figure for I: 2.29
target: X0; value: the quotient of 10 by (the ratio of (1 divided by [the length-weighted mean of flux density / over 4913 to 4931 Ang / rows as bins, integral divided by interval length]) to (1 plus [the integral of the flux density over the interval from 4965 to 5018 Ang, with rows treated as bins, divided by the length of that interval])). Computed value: 5164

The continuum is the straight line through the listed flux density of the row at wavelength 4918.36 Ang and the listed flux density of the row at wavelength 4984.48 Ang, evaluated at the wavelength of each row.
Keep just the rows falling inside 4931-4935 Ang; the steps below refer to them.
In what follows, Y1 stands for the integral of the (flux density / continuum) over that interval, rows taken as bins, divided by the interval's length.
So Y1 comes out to 0.993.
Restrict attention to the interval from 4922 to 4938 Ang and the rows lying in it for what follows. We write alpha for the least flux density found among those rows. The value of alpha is 21.6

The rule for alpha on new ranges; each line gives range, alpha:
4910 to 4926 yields 21.9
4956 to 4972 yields 21.5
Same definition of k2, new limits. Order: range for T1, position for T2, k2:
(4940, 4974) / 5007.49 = -0.011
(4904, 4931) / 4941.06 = -0.005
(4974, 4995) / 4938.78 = 0.003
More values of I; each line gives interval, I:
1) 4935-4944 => 2.33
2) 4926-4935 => 2.30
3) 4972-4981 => 2.30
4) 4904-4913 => 2.31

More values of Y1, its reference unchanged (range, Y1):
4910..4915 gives 0.953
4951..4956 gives 0.971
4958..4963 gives 0.977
